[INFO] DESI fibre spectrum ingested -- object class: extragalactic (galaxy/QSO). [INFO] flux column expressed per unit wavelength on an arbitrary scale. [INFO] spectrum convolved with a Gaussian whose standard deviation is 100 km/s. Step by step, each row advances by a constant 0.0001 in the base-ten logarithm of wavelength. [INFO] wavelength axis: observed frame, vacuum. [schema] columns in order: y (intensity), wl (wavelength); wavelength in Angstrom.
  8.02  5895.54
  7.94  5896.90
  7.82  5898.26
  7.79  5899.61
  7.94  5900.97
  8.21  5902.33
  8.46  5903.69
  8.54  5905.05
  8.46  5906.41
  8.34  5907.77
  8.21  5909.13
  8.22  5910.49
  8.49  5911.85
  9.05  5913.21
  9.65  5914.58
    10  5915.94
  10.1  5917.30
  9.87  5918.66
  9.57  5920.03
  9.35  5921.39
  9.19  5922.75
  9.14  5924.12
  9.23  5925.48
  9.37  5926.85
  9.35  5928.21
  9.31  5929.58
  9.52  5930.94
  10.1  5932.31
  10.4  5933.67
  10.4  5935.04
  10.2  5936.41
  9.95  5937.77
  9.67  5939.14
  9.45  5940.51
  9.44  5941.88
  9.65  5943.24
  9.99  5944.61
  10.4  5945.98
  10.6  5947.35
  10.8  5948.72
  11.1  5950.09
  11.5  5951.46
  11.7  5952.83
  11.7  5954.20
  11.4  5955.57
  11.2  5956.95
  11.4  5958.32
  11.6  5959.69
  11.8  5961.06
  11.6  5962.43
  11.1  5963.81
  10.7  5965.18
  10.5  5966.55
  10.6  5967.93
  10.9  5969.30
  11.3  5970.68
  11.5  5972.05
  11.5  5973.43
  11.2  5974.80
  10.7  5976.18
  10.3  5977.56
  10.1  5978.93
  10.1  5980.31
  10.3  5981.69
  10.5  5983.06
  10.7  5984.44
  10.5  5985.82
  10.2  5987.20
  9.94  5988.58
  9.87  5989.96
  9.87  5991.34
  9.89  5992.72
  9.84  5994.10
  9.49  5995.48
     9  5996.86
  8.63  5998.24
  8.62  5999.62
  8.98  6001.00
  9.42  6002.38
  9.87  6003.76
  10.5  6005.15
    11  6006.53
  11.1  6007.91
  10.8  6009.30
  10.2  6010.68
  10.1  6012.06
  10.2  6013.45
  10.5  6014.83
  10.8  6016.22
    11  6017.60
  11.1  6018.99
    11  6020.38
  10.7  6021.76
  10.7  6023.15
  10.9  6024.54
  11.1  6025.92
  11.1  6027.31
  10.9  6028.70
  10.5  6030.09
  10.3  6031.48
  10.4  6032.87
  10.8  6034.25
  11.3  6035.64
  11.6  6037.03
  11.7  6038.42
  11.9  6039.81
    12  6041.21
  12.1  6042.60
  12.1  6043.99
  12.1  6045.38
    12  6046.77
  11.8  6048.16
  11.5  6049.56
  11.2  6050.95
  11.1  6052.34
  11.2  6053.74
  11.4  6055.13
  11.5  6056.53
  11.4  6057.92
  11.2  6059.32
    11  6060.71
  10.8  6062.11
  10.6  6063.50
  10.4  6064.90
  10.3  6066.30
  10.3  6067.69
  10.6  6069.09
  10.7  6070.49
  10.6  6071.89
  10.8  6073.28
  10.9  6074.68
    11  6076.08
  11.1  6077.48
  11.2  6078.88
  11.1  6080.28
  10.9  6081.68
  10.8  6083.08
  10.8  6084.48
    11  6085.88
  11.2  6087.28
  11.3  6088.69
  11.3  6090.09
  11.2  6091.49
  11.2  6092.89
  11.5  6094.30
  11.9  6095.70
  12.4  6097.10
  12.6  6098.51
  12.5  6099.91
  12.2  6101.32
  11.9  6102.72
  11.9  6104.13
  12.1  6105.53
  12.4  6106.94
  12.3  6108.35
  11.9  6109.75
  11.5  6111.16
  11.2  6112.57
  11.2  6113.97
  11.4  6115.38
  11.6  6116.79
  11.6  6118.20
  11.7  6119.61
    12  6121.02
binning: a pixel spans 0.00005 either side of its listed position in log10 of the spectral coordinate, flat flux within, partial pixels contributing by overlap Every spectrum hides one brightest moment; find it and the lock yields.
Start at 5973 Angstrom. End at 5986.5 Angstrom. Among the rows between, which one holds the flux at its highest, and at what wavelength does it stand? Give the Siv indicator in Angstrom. 5973.43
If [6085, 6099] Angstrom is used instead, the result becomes 6098.51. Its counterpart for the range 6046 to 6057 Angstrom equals 6046.77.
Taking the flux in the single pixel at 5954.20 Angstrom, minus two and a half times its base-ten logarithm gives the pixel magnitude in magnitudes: -2.670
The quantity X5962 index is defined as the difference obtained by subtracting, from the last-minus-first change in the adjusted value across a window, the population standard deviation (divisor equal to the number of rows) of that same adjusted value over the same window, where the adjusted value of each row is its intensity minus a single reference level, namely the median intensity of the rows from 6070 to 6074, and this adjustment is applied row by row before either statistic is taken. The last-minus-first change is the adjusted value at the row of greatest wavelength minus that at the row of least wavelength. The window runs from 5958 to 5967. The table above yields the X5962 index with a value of -1.4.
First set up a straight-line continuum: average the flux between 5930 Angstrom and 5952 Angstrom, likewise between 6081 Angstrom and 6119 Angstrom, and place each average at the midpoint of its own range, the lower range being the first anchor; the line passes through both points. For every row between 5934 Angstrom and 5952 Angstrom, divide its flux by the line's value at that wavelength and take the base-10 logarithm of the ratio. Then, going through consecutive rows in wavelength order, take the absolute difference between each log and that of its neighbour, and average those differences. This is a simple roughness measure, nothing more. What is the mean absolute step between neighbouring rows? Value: 0.0106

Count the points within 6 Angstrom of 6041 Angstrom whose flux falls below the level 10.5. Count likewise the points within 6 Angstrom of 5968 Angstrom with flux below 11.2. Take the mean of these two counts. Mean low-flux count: 2.5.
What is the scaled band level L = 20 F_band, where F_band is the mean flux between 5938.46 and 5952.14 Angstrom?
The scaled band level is 205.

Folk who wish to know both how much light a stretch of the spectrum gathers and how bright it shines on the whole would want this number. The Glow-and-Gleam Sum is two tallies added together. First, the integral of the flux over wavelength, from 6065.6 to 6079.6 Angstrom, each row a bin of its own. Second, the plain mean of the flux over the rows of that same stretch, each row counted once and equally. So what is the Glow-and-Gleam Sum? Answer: 161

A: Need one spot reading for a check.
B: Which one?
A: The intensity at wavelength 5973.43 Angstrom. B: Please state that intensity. 11.5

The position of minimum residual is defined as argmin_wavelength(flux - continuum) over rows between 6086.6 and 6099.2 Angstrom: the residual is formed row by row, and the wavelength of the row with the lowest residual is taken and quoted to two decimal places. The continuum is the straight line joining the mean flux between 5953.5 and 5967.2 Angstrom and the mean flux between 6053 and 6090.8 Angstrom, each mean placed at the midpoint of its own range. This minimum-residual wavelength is 6087.28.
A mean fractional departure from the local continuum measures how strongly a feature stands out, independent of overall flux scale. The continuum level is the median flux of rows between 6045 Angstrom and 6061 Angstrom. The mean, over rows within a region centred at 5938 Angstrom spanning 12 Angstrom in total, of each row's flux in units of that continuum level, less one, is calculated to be -0.13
